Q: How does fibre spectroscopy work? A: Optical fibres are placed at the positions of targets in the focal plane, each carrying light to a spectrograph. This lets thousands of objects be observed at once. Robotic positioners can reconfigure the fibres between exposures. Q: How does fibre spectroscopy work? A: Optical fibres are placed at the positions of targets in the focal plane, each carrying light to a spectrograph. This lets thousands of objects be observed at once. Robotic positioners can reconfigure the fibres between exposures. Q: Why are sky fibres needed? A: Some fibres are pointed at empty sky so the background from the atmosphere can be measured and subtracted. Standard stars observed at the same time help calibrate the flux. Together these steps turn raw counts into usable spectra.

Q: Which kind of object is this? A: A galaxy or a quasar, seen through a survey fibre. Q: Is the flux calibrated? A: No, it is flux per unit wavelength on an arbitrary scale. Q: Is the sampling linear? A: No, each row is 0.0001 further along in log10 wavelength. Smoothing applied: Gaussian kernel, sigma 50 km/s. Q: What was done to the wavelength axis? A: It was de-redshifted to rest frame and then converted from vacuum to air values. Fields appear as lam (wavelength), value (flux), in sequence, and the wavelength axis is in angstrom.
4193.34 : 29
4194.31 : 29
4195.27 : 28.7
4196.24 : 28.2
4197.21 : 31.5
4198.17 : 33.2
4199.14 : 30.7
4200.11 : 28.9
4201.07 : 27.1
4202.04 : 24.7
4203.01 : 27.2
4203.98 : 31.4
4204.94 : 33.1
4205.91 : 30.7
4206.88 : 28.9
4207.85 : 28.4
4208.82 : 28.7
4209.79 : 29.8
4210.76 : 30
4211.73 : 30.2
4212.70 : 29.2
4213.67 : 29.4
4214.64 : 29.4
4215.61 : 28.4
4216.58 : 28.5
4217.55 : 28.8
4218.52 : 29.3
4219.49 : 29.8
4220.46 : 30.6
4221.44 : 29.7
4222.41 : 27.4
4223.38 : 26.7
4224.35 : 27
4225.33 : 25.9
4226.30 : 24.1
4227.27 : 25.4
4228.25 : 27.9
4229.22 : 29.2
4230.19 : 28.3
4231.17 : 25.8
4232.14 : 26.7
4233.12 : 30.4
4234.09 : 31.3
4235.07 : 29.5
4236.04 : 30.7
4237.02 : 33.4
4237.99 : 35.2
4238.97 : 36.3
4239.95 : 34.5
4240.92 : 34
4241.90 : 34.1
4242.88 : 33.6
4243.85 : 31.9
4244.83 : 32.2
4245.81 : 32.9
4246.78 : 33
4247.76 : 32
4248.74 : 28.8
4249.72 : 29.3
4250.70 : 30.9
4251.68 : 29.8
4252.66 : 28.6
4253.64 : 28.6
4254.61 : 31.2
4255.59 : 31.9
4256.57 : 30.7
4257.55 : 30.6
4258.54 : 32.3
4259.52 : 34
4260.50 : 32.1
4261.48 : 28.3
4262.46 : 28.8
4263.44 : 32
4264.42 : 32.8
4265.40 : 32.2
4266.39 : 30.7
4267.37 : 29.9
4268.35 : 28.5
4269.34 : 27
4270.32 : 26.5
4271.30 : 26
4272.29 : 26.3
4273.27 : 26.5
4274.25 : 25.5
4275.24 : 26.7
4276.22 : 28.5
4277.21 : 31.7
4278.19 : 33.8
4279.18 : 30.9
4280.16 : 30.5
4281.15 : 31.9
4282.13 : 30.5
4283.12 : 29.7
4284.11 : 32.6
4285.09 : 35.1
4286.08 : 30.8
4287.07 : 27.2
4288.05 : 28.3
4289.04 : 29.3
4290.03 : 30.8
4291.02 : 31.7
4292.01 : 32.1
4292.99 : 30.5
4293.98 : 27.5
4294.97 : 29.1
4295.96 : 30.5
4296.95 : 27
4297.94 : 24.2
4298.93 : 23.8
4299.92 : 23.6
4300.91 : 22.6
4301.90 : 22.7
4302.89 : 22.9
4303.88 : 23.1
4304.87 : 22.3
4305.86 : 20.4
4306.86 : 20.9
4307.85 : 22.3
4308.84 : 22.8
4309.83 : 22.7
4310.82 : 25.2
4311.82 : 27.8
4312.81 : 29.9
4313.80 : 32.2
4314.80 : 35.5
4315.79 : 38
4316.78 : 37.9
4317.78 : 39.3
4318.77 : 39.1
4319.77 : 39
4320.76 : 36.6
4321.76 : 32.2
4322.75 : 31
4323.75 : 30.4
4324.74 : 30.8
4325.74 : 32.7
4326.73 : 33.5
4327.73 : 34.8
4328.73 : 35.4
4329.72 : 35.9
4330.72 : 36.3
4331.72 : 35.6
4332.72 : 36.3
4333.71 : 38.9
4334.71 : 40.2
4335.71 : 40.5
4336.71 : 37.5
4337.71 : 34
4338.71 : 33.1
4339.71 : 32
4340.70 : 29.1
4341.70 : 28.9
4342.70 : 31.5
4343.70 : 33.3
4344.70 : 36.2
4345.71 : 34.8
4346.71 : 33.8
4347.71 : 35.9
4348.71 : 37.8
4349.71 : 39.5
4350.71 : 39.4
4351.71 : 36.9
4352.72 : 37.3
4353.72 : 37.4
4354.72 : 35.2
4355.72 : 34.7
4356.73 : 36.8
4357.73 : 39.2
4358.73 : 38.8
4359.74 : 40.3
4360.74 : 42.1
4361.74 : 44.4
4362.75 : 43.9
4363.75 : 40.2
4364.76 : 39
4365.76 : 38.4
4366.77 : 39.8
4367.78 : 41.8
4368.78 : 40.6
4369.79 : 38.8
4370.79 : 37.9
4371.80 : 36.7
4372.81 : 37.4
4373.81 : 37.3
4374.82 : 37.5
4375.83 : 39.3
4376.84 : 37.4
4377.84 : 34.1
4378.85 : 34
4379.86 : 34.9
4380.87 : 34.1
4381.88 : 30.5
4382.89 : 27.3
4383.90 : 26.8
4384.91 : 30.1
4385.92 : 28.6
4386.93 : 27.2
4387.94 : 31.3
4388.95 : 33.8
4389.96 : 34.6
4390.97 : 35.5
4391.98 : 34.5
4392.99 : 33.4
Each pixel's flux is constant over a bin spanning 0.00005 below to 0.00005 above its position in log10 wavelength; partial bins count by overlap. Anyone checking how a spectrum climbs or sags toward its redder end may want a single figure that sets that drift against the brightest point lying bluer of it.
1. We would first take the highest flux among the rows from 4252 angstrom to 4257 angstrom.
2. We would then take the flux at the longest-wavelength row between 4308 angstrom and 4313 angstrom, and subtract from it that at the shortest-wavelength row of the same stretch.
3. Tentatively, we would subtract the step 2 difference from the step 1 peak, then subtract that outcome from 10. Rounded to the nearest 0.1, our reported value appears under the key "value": -14.8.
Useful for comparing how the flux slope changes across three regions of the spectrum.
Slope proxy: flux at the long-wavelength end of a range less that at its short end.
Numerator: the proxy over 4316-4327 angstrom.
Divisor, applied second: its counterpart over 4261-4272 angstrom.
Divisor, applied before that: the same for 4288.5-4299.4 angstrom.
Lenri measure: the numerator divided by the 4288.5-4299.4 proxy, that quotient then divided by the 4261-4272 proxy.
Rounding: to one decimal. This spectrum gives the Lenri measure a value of -0.3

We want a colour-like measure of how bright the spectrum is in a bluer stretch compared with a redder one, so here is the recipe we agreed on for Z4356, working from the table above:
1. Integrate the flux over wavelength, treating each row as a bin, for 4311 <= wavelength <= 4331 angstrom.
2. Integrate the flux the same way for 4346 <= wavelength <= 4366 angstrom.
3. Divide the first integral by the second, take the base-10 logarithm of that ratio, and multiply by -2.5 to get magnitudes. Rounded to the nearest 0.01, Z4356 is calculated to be 0.13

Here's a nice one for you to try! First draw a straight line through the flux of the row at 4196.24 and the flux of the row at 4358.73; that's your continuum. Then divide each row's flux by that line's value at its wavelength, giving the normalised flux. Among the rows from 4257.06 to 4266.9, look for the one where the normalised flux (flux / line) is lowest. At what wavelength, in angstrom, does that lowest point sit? 4261.48 angstrom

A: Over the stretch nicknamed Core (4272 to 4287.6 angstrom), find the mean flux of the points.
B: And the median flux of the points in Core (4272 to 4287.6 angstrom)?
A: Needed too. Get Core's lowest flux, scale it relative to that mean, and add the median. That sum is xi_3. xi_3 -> 31.4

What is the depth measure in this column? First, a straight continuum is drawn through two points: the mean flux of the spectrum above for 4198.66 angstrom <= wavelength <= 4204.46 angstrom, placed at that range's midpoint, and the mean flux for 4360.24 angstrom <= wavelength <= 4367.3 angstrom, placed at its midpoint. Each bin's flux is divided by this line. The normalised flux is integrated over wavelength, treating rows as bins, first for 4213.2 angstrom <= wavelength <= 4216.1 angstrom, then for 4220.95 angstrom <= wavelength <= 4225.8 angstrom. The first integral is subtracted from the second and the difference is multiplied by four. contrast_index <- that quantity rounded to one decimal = 6.2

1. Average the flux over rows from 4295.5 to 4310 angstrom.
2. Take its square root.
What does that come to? 4.84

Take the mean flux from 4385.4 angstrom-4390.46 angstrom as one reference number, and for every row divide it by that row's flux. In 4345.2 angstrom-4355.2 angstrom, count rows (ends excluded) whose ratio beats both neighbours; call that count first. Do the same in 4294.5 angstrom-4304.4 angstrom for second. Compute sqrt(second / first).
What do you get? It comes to 0.71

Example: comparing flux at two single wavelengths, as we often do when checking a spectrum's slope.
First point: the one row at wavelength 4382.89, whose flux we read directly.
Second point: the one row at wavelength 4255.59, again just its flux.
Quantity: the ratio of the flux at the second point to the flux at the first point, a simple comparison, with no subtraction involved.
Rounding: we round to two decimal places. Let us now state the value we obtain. 1.17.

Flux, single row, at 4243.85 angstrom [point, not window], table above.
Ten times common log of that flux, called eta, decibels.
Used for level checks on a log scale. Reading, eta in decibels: 15.04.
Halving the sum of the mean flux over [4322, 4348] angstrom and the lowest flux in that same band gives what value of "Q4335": 31.6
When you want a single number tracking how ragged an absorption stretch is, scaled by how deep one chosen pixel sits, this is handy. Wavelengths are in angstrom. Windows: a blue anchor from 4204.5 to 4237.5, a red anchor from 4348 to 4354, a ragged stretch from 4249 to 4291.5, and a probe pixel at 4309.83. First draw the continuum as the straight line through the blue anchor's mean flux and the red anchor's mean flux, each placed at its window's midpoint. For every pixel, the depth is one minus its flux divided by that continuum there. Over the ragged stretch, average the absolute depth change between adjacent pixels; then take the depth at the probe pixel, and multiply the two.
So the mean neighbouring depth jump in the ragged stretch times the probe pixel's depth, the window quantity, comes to 0.016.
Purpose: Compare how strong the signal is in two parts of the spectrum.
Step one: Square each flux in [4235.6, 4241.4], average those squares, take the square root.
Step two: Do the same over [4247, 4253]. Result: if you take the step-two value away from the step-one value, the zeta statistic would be 4.1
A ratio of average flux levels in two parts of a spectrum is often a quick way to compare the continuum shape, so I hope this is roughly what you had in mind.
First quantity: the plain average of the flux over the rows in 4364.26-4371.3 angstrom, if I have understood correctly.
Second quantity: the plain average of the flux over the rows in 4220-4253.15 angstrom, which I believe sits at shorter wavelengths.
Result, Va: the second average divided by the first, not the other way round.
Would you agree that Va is 0.77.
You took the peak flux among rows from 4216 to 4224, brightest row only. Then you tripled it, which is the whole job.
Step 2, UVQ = 92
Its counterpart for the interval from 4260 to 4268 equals 98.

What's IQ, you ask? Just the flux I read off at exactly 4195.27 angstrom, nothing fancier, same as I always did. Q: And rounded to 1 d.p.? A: 28.7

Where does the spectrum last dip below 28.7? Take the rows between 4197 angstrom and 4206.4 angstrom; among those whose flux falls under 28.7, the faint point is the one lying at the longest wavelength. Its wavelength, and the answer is 4203.01 angstrom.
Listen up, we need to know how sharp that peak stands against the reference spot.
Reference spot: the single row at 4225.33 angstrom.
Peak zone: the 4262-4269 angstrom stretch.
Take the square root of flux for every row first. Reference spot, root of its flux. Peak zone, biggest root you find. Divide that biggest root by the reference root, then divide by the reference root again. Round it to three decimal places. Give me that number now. 0.221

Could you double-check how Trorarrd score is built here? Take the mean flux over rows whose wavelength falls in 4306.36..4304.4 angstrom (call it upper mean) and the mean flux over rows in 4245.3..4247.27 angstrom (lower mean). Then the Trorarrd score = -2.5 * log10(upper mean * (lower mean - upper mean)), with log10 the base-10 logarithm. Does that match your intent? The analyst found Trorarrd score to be -6.0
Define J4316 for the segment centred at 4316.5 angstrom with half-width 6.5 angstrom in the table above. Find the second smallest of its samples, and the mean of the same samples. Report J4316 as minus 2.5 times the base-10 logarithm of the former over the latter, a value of 0.22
